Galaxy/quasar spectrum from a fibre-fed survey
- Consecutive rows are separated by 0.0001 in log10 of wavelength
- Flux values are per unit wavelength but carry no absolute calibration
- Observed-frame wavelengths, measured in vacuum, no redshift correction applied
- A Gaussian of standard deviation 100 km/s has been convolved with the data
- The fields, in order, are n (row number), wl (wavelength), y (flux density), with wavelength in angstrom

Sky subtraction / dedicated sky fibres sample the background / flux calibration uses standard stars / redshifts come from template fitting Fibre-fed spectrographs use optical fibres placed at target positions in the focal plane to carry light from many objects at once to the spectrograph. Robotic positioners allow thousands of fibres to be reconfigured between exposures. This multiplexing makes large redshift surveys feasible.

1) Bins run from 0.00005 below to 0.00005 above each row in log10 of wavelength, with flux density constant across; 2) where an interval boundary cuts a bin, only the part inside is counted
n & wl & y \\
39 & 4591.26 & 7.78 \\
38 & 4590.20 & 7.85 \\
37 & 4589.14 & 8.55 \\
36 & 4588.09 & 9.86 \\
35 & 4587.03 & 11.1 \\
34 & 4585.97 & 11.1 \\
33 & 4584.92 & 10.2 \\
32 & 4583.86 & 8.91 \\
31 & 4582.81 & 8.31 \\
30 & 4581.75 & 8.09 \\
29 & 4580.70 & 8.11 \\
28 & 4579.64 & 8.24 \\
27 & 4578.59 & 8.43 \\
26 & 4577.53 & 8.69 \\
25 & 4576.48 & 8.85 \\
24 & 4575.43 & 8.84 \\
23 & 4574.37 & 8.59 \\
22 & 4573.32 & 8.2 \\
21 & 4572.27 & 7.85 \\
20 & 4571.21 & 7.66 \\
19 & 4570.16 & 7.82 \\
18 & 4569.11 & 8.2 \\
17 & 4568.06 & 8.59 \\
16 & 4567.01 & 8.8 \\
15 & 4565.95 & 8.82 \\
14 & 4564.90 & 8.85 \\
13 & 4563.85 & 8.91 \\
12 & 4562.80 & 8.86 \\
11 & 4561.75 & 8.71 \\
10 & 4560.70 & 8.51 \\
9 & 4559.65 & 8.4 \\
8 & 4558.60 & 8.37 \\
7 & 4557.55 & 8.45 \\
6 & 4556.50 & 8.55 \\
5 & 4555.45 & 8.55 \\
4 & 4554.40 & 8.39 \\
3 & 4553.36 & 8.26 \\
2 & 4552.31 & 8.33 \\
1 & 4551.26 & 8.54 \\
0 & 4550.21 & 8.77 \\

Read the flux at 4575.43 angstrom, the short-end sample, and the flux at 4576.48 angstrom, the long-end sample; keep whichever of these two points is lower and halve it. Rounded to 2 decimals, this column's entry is 4.42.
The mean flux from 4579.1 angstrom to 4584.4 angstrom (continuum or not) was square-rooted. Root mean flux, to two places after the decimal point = 2.89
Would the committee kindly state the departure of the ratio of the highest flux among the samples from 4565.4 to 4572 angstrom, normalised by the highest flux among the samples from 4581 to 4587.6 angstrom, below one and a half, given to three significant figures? 0.705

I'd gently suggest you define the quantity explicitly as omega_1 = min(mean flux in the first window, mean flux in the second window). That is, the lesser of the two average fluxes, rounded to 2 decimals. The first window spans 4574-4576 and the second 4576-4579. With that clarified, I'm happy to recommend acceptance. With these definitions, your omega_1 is 8.66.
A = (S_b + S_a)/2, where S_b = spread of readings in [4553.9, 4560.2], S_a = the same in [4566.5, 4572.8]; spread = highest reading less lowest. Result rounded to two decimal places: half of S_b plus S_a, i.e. 0.66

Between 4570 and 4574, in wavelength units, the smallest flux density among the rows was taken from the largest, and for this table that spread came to 0.54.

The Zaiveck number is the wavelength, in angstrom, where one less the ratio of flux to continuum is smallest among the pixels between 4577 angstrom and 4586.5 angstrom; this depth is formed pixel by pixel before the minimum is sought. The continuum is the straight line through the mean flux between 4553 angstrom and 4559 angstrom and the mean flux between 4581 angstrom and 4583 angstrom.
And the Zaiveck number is 4585.97 angstrom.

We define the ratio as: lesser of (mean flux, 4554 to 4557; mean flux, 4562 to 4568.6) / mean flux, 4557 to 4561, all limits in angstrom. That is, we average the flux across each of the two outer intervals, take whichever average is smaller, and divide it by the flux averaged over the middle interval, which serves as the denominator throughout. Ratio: 1.01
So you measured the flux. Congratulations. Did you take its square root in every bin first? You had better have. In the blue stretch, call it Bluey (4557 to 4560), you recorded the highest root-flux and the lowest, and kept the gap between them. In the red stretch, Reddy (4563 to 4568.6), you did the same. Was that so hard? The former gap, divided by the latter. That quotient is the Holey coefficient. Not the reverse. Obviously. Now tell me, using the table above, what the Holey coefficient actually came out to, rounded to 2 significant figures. 0.25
